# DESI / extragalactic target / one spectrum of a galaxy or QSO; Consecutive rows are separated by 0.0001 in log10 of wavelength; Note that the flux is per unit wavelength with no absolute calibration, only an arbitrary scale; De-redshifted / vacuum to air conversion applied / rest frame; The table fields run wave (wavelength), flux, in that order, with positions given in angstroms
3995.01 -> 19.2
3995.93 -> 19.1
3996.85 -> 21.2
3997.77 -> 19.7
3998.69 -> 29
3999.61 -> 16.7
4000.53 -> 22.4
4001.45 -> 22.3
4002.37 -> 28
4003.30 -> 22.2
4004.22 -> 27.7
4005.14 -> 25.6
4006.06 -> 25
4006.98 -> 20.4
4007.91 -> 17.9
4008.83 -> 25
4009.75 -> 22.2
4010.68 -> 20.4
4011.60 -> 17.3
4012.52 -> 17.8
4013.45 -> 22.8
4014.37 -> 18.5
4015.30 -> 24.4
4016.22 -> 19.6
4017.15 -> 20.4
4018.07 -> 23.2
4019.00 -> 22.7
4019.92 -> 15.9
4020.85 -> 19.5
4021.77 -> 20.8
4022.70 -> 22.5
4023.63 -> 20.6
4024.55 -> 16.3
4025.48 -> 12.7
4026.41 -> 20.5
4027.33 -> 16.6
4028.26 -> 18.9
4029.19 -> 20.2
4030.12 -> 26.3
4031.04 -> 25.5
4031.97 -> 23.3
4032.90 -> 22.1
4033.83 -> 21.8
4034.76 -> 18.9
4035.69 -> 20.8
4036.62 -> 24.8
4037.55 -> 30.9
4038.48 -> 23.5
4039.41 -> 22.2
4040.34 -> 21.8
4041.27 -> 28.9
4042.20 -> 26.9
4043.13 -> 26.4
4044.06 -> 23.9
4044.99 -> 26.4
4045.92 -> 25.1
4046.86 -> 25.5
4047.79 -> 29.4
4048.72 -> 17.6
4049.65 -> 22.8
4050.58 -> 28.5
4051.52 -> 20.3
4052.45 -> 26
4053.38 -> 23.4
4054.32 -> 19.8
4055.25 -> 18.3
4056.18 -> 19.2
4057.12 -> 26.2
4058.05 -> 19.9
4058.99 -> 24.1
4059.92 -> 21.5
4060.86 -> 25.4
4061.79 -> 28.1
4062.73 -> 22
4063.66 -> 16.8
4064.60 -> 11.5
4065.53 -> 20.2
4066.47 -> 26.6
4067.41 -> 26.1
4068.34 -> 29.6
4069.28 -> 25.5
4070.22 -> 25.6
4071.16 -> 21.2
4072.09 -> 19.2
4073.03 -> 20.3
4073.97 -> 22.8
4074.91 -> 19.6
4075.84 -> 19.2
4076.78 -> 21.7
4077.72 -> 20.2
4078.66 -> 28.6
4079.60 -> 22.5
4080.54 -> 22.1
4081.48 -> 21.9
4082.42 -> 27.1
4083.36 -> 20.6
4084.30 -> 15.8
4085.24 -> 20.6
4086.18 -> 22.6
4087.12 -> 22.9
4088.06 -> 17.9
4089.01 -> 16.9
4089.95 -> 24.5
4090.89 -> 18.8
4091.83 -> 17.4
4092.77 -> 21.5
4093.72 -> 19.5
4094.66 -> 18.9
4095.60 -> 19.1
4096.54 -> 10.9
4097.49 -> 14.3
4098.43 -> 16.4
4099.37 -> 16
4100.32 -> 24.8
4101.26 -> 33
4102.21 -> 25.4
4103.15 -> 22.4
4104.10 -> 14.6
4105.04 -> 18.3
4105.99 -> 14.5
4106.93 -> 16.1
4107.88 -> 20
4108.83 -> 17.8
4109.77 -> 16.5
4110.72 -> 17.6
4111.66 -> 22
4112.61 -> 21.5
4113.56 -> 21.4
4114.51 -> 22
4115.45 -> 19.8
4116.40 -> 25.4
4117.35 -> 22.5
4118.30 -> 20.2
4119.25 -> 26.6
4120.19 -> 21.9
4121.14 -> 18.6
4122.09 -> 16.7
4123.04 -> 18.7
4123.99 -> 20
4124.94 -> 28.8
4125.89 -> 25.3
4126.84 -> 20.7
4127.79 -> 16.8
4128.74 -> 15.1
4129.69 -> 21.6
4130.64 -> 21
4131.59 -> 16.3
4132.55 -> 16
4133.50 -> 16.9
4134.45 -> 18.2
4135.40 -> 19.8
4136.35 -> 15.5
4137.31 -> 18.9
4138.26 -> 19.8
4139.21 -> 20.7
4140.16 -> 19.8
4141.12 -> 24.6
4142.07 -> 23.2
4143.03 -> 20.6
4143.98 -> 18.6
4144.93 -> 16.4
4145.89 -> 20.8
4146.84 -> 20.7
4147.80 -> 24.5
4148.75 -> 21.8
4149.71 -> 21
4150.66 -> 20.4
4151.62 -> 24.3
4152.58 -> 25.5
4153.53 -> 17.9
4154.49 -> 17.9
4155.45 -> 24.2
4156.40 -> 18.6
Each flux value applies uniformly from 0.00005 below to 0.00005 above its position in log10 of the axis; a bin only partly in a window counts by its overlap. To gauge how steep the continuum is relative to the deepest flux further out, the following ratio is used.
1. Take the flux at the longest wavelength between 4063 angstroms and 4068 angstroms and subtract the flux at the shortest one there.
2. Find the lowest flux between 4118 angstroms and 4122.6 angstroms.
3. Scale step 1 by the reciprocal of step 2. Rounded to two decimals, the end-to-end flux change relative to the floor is 0.56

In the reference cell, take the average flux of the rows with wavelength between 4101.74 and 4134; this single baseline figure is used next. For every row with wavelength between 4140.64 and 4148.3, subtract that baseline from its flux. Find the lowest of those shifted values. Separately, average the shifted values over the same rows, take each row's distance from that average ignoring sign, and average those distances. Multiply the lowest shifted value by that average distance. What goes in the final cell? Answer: -7.8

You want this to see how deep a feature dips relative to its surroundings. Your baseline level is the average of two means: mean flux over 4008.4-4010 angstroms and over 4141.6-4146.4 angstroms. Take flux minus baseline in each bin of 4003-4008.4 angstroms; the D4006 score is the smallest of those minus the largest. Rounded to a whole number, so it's -10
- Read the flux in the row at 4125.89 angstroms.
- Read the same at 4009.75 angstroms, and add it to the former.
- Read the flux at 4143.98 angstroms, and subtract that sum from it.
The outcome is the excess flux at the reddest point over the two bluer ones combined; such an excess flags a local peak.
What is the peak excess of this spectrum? -29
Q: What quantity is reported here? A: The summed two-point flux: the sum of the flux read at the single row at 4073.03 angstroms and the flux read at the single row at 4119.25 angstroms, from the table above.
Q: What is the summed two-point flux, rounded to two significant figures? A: 47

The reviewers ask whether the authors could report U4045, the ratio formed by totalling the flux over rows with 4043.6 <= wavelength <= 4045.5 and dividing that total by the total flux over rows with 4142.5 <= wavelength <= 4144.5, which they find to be 1.3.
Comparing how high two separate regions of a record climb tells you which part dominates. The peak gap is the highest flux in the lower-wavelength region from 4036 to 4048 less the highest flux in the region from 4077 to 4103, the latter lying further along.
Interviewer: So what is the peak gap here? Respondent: -2.1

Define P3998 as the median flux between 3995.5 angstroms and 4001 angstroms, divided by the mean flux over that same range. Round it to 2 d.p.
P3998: 0.96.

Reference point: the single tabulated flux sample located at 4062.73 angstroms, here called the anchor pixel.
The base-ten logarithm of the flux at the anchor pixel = 1.34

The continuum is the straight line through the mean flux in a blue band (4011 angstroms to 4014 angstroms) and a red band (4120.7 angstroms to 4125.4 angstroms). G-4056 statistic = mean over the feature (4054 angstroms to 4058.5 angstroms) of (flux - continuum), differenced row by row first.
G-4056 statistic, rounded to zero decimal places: 1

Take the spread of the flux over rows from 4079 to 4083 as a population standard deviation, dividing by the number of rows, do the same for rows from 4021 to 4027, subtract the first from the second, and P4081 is 1.2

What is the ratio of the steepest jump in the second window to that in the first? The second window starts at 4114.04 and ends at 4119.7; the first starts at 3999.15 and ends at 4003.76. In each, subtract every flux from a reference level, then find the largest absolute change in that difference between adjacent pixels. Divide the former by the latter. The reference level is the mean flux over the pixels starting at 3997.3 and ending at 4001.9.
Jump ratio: 1.10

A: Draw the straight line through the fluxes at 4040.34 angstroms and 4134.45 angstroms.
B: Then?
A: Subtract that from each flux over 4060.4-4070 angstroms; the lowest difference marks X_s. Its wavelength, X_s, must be 4064.60 angstroms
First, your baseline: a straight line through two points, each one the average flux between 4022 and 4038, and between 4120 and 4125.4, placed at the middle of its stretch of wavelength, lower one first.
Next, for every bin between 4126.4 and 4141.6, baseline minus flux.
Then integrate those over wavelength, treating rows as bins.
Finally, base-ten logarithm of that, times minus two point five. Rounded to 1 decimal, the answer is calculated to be -3.6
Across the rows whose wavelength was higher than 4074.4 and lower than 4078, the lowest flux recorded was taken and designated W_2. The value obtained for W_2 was 19.2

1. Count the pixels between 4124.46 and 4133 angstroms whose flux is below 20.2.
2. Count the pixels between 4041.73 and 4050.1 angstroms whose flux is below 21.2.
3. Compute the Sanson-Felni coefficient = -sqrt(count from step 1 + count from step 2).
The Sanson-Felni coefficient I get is -2.2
